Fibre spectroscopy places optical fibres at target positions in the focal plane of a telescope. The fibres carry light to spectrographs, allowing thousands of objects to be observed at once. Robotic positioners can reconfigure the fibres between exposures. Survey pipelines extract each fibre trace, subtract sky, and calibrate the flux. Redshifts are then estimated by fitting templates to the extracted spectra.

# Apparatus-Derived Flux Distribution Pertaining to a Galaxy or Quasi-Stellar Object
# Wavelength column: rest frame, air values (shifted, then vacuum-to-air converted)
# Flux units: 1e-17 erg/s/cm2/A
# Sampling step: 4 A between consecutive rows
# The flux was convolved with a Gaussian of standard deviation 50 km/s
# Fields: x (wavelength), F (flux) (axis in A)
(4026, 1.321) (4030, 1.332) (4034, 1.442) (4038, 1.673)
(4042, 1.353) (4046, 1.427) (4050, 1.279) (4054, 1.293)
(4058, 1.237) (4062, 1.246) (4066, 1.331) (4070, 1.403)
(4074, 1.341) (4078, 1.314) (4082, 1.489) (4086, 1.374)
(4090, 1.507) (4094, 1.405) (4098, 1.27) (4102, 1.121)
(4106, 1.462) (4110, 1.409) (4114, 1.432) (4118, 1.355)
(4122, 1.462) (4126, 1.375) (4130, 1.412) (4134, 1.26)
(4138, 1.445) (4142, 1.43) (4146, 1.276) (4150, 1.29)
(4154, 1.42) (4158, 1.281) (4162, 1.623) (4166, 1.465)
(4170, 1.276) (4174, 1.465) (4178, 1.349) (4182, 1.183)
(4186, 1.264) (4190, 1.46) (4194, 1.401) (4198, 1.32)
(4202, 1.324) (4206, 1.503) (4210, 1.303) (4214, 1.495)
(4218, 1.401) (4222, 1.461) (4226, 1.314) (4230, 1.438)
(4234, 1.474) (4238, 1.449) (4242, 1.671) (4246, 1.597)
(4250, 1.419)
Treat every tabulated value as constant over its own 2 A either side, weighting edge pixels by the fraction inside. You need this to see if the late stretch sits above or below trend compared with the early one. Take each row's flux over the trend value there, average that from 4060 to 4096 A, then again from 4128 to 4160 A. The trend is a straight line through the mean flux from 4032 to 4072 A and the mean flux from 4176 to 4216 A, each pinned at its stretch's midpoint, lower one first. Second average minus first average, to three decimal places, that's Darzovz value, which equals -0.017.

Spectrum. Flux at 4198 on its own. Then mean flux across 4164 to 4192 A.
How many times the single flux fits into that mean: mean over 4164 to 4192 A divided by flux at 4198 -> 1.02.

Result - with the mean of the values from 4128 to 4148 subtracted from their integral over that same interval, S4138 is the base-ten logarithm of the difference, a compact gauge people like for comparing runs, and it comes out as 1.41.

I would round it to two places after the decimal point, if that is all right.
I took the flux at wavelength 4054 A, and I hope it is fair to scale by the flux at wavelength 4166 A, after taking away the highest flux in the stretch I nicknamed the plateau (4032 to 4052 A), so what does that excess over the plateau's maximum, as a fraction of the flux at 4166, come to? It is -0.26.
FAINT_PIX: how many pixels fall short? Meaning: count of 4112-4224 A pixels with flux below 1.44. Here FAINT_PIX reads 19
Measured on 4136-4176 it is 6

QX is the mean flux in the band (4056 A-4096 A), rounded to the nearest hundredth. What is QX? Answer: 1.36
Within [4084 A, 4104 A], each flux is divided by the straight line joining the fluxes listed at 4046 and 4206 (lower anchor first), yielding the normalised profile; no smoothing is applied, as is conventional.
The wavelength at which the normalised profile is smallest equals 4102 A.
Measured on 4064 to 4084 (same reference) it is 4078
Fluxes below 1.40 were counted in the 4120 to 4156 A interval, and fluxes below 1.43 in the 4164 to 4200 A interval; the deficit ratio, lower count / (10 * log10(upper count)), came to 0.51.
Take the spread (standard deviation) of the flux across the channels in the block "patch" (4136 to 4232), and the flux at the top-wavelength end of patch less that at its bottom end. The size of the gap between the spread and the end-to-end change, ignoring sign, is 0.11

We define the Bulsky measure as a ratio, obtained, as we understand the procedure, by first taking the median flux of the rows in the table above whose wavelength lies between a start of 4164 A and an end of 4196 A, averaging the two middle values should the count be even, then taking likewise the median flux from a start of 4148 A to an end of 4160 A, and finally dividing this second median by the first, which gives 0.94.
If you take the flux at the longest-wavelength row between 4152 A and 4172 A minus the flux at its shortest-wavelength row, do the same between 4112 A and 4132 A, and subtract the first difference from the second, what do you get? 0.12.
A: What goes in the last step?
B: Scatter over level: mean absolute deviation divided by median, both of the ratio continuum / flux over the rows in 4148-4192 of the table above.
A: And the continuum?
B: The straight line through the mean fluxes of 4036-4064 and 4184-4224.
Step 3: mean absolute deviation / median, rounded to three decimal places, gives 0.075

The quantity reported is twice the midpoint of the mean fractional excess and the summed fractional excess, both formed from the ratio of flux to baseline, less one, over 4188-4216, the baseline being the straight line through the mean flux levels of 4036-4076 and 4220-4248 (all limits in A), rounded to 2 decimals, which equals -0.34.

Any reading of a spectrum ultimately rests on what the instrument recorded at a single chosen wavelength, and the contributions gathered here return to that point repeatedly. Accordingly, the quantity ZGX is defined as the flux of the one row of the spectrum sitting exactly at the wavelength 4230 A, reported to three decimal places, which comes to 1.438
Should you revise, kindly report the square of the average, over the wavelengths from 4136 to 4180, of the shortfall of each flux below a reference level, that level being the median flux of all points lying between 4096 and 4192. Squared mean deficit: 0.0000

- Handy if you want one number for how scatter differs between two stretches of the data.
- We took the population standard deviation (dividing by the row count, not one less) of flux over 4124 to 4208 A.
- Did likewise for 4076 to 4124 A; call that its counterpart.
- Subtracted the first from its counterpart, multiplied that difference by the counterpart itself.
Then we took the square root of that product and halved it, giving 0.0075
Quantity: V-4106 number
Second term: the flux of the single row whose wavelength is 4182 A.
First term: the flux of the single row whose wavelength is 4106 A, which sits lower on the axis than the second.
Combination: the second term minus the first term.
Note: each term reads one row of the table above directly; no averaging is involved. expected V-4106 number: -0.28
